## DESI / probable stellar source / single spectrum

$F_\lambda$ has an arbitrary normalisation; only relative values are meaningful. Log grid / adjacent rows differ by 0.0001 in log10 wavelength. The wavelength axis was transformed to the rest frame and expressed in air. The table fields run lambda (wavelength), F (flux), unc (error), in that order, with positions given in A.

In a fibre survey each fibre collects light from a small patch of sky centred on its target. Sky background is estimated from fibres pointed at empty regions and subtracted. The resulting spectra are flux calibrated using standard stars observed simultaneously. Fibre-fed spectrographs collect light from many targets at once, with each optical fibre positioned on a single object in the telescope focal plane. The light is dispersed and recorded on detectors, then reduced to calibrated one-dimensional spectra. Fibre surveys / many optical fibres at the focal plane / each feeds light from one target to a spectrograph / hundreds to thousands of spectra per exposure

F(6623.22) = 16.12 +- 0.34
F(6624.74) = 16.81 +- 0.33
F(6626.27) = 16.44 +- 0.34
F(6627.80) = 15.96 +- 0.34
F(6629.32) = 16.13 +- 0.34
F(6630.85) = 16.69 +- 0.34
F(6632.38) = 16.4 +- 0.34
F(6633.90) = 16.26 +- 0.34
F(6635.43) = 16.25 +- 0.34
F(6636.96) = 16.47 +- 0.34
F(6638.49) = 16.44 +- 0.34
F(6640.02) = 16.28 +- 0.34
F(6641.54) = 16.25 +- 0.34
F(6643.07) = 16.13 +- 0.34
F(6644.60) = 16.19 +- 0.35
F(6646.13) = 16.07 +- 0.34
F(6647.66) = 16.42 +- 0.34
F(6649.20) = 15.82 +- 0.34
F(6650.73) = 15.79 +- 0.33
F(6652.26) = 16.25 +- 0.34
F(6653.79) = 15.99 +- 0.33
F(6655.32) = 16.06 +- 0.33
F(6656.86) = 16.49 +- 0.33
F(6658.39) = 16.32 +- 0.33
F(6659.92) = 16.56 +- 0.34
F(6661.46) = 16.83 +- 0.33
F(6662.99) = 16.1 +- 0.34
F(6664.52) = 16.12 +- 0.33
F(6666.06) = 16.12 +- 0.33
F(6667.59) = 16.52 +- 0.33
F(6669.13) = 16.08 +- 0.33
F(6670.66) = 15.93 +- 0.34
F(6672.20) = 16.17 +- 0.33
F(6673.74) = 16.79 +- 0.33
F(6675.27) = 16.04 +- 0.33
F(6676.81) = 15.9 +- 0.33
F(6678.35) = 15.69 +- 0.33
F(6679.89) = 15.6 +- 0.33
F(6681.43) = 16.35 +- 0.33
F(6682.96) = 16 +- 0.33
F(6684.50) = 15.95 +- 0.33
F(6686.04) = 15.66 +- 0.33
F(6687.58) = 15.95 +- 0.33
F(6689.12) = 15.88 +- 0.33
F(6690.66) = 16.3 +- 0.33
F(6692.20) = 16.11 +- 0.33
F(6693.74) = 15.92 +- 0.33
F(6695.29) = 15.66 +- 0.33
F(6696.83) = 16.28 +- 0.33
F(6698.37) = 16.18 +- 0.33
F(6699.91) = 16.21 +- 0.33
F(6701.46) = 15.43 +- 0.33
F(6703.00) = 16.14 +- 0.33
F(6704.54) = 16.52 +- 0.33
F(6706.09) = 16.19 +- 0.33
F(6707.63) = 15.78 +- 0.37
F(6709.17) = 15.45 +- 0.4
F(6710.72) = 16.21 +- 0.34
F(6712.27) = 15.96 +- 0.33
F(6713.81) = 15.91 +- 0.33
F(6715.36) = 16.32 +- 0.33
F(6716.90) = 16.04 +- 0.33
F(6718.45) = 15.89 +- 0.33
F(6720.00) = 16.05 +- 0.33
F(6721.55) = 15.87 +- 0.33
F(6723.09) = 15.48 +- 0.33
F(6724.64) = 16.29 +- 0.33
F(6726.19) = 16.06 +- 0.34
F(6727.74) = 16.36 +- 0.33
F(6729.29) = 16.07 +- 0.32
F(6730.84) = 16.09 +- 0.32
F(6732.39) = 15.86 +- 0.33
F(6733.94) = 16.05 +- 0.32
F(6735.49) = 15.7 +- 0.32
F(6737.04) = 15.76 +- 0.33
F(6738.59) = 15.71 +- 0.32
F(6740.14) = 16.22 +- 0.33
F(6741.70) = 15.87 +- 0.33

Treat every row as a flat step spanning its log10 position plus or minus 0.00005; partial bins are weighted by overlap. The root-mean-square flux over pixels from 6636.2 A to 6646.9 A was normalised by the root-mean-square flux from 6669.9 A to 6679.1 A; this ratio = 1.01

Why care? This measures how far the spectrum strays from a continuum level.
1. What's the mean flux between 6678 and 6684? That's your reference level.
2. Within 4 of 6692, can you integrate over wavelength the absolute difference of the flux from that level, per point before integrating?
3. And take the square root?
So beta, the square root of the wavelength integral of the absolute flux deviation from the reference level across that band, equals 1.2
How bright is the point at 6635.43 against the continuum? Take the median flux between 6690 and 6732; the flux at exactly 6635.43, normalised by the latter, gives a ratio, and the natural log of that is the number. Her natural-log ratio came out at 0.011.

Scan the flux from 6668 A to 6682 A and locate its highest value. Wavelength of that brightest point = 6673.74 A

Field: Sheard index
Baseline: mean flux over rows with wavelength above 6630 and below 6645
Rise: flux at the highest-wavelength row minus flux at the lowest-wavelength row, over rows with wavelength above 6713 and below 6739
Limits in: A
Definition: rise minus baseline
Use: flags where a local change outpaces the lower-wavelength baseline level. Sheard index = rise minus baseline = -16.5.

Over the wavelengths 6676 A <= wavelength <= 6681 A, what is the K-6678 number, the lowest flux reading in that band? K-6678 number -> 15.6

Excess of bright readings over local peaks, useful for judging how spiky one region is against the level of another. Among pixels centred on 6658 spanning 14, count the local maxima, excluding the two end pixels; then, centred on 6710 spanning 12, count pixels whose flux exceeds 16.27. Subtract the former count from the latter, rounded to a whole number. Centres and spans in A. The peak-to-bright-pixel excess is 0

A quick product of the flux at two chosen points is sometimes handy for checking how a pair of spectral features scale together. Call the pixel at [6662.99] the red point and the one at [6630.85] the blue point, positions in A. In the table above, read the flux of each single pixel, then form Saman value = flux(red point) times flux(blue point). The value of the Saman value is 269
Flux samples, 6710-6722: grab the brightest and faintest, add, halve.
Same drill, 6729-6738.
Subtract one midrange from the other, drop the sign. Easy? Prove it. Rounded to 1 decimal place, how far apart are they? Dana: 0.2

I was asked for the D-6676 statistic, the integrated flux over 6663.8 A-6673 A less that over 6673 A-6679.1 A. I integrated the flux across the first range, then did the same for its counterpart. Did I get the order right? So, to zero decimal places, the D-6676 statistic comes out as 50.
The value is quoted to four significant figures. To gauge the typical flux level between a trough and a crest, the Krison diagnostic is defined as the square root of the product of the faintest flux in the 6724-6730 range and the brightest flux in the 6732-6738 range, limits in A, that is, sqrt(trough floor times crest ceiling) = 16.05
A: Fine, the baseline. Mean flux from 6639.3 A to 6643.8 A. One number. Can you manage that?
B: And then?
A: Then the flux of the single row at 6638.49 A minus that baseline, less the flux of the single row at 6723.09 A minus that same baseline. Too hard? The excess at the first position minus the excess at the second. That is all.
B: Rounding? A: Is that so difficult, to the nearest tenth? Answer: 1.0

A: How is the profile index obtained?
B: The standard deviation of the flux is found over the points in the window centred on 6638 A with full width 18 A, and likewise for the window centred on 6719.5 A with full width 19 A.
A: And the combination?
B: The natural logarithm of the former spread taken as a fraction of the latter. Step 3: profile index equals -0.33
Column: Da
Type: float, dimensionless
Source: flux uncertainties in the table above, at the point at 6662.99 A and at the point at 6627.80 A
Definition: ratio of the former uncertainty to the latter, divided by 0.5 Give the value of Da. 2.00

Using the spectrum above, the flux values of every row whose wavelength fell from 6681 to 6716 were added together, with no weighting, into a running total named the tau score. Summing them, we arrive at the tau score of 368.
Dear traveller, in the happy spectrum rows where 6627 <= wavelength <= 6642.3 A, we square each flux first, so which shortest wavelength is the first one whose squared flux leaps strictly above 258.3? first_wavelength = 6629.32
